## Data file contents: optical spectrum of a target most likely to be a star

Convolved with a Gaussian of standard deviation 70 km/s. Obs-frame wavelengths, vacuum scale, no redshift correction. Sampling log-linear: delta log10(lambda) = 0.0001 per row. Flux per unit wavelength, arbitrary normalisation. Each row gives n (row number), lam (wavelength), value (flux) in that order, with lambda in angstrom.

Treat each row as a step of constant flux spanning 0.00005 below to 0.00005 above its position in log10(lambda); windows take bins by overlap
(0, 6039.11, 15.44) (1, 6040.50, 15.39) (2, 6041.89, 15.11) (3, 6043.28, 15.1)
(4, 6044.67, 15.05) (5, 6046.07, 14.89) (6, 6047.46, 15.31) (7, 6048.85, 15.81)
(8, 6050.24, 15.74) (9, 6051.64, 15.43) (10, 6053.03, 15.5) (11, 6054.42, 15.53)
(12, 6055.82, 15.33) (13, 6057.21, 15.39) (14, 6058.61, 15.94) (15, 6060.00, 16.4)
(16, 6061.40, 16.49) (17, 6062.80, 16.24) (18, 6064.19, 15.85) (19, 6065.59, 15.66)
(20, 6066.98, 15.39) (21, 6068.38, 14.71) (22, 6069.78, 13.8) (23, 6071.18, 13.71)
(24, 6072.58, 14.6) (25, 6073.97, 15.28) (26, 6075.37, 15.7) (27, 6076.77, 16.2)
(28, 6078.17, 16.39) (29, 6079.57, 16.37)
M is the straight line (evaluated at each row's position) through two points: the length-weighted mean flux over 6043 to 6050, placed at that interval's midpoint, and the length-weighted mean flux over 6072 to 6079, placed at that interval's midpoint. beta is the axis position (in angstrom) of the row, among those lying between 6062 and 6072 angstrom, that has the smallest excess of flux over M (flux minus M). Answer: 6071.18 angstrom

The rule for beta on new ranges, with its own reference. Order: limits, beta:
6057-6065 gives 6057.21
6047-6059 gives 6055.82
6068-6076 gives 6071.18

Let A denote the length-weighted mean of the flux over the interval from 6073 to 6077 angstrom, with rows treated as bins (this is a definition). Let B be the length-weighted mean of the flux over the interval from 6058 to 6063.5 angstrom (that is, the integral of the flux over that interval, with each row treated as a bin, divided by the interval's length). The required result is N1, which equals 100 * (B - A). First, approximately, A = 15.6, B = 16.28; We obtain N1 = 66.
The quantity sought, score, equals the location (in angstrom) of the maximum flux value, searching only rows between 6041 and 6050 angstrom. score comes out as 6048.85 angstrom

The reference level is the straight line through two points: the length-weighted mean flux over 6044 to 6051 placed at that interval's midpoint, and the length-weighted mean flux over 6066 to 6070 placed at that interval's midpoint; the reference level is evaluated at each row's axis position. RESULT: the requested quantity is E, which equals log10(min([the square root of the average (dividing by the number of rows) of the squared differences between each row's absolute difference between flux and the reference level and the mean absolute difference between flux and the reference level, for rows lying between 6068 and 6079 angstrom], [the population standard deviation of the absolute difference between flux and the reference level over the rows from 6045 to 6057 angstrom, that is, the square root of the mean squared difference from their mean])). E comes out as -0.8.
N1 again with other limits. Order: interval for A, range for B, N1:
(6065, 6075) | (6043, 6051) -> 56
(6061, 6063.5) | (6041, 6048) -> -127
